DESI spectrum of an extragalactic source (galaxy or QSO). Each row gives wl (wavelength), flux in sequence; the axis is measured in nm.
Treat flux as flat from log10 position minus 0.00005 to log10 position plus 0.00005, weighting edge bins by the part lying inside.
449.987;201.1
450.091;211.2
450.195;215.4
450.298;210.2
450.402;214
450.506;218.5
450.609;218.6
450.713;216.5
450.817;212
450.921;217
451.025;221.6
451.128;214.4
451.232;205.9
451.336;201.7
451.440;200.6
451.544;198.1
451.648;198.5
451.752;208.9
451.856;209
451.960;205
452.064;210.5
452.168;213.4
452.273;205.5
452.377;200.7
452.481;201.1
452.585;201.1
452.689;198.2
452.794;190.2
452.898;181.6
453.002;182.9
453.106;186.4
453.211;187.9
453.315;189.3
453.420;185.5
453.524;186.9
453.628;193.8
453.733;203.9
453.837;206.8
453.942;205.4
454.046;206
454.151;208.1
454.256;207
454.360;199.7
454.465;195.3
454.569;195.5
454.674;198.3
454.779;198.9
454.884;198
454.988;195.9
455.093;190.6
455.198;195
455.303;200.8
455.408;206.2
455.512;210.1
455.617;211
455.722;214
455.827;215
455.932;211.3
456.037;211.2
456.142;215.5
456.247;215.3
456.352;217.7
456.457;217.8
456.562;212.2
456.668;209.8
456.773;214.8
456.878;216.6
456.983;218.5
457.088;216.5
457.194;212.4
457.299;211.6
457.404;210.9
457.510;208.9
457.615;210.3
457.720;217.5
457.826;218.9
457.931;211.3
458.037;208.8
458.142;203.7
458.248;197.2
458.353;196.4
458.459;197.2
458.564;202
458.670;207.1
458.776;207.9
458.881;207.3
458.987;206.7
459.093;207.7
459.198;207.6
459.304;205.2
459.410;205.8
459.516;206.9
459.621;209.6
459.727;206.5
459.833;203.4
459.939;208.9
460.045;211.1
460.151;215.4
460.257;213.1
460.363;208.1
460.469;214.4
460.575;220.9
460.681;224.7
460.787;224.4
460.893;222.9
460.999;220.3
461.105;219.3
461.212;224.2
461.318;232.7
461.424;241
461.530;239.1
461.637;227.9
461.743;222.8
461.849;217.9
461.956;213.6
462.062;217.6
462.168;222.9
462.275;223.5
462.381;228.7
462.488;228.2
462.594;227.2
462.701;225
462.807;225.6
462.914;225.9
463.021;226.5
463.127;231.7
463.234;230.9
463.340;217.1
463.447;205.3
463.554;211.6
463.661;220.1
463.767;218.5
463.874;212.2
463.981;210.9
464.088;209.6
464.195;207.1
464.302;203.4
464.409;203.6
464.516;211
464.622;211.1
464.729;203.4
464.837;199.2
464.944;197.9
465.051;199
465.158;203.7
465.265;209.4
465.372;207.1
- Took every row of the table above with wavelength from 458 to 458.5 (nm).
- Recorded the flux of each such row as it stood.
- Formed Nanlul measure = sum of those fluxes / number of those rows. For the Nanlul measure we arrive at 201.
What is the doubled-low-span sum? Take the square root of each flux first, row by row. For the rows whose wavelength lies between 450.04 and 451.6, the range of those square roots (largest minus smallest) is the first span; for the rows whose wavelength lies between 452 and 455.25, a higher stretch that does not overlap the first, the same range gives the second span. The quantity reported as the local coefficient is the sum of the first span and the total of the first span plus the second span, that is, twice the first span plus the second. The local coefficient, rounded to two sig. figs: 2.8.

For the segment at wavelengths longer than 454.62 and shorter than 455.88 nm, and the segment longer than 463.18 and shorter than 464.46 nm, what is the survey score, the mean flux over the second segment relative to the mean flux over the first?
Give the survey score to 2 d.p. 1.05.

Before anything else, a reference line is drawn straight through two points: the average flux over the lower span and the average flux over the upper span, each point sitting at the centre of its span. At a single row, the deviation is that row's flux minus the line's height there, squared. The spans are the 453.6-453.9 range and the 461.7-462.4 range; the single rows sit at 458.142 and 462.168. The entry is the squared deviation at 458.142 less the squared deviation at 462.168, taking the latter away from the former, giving 63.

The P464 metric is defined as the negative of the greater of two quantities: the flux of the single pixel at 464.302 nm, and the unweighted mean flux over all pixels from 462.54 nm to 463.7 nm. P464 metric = -222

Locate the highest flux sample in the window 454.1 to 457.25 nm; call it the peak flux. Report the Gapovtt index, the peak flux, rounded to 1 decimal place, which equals 218.5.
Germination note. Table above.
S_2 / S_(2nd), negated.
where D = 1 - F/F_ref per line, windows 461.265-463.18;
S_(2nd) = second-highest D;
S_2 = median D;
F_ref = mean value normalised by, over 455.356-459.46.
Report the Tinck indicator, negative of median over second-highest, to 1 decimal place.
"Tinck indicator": -2.2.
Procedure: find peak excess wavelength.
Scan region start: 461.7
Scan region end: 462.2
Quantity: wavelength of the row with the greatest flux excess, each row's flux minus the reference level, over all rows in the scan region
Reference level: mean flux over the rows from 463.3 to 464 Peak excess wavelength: 462.168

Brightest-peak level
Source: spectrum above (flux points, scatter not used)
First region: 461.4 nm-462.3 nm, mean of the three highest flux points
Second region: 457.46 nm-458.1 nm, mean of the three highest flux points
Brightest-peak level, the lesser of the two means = 216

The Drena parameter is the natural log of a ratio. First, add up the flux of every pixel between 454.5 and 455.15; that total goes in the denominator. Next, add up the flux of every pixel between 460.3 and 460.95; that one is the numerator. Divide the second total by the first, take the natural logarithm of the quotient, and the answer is 0.11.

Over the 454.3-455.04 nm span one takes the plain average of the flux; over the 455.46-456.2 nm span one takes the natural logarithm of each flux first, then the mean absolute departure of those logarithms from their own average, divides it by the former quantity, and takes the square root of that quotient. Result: 0.0068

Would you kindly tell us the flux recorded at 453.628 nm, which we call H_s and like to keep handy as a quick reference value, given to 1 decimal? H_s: 193.8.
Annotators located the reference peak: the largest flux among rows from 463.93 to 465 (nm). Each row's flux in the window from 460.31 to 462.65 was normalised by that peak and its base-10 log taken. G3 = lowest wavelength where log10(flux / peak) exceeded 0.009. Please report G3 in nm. 460.575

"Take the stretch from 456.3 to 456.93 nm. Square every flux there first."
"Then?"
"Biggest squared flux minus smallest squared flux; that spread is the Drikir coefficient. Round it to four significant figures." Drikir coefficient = 3421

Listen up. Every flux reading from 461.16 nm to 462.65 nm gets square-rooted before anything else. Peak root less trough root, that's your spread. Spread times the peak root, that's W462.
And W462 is 14.1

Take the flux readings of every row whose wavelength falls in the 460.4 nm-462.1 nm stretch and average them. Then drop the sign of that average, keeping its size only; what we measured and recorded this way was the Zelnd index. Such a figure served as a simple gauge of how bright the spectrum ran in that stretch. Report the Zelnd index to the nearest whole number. 224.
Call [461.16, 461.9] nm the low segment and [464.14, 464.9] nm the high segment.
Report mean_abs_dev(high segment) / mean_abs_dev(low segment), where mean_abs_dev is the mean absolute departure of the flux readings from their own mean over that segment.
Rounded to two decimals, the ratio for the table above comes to 0.51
